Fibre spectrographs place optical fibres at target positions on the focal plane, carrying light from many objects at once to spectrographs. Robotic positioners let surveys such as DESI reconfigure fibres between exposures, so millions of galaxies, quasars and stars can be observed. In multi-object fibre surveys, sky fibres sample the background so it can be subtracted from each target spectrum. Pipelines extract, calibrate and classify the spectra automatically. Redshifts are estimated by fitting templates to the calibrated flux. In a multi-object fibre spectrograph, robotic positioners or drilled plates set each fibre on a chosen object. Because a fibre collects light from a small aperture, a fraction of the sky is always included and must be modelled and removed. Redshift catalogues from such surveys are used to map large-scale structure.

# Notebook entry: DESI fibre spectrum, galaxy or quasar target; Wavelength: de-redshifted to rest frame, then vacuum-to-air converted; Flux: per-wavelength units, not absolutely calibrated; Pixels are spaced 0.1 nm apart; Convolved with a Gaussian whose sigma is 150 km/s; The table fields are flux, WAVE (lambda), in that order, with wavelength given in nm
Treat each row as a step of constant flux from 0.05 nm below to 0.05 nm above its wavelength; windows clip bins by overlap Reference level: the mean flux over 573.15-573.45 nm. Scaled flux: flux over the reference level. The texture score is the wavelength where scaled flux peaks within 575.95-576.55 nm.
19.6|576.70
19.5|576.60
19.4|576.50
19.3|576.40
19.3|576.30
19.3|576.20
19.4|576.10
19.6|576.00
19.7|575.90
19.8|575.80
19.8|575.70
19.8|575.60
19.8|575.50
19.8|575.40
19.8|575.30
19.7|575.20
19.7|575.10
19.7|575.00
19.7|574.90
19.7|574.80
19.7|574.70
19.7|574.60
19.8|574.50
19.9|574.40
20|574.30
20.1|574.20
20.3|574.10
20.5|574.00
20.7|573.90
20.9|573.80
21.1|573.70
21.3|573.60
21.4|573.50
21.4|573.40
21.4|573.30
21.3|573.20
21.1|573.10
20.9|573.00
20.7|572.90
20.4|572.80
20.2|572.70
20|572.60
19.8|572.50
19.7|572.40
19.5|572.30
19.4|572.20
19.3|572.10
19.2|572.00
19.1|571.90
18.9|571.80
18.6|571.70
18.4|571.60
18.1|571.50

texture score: 576.00 nm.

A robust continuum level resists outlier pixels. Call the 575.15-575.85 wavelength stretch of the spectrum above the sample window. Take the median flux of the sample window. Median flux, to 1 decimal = 19.8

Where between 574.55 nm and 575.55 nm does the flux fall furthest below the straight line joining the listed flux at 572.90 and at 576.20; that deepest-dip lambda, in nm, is 574.60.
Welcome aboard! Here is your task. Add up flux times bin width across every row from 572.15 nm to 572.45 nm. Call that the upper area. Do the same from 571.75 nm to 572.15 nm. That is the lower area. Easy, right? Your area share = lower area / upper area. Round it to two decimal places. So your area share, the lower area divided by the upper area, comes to 1.31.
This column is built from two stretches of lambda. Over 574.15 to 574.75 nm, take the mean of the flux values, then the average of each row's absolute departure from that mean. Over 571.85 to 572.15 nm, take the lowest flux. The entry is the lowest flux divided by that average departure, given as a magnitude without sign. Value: 143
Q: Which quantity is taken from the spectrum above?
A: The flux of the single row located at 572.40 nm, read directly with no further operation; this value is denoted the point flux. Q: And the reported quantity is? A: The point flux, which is 19.7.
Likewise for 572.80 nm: 20.4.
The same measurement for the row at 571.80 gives 18.9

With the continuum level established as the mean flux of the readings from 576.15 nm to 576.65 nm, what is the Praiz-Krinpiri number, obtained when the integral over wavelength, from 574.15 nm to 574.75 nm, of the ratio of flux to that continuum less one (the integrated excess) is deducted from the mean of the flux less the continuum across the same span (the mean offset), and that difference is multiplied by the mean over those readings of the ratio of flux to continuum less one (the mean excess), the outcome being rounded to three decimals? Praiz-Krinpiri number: 0.013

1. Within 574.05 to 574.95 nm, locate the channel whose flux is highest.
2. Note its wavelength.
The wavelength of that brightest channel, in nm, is 574.10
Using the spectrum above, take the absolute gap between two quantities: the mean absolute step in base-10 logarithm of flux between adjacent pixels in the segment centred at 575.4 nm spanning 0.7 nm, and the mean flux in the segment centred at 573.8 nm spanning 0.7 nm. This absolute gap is 20.9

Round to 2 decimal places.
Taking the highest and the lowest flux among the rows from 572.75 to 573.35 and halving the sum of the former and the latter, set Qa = 20.90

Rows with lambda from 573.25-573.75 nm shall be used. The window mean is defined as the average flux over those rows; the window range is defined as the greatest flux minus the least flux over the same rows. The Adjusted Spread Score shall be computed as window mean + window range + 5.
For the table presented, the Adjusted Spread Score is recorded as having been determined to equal 26.6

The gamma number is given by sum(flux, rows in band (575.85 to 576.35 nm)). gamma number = 97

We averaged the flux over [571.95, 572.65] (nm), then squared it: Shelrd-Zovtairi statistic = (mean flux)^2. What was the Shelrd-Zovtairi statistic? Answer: 382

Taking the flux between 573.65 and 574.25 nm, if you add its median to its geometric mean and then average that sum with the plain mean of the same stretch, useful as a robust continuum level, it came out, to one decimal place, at 30.9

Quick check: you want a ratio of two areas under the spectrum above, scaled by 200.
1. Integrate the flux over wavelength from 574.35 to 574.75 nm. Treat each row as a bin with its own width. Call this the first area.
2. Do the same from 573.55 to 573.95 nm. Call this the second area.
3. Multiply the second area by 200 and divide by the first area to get 212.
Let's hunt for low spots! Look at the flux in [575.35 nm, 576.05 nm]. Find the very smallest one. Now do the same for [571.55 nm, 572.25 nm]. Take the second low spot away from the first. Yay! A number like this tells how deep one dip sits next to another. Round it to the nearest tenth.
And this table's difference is 1.2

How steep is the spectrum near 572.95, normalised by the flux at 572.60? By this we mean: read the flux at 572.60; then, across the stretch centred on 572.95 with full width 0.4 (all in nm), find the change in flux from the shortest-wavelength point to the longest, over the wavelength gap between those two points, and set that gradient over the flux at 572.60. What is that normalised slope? 0.12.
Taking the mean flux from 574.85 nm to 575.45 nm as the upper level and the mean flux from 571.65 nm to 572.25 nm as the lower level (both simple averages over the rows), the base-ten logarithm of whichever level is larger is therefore 1.30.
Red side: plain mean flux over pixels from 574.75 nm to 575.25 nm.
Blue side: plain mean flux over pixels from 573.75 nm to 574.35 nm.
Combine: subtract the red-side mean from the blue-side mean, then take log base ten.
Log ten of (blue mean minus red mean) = -0.14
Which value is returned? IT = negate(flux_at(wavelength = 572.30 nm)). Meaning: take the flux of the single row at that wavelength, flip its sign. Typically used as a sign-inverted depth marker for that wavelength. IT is -19.5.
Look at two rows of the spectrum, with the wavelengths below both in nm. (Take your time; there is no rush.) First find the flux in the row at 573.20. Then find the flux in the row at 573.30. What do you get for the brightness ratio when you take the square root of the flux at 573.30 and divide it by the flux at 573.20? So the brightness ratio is 0.217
